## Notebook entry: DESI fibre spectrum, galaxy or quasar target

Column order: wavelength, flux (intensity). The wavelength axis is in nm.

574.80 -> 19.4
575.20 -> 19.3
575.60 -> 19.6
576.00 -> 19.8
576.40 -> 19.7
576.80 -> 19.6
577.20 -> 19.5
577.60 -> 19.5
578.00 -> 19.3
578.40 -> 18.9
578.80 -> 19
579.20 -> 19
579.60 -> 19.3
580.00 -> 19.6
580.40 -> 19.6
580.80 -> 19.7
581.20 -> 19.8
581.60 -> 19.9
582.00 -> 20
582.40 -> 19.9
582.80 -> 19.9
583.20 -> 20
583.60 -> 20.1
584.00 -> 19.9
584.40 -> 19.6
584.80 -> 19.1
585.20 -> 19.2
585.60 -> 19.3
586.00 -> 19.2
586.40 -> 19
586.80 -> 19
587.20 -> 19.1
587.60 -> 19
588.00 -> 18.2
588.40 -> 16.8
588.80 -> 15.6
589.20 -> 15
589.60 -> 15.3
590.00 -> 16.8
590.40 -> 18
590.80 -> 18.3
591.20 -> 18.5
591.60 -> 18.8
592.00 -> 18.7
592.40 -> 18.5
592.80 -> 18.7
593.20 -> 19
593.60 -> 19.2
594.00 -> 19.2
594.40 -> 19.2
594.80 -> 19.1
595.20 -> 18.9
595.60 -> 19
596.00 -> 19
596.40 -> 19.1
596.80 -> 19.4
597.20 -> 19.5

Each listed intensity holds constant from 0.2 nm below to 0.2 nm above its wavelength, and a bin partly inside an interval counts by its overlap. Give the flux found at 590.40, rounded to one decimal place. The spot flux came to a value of 18.0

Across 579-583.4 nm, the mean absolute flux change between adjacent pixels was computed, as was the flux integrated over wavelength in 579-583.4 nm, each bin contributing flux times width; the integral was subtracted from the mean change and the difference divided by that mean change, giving -721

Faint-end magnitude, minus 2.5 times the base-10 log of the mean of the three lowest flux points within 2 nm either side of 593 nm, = -3.17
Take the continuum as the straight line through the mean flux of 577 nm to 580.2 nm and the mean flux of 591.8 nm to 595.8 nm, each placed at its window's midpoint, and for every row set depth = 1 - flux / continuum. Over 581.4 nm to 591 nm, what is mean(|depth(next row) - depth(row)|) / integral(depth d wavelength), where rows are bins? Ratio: 0.08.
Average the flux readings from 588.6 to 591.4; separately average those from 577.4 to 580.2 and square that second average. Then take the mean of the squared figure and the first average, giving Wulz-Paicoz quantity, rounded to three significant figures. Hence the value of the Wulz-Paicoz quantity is 193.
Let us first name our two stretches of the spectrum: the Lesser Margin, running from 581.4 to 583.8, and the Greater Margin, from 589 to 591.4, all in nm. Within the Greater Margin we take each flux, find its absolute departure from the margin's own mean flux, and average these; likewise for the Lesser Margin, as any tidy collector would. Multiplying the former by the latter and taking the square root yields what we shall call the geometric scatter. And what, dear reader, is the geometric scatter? 0.29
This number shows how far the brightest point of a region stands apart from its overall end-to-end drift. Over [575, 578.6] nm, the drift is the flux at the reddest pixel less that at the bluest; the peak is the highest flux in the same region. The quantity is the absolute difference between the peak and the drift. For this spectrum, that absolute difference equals 20.2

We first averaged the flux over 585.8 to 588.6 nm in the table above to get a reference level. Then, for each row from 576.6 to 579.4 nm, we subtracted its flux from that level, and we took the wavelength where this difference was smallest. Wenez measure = 576.80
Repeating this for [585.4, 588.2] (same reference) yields 585.60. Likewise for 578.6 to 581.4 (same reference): 581.20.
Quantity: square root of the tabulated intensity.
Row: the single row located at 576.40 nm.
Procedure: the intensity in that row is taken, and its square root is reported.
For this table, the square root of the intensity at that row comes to 4.44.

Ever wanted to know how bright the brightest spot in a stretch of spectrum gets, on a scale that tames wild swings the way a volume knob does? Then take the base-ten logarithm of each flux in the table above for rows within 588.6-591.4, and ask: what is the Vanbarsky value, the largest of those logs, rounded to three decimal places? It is 1.267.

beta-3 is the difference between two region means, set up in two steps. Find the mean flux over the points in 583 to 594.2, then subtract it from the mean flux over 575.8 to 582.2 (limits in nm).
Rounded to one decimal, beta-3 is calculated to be 1.0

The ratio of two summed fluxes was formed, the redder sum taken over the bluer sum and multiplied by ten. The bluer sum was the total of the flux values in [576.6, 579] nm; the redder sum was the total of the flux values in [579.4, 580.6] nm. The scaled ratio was 5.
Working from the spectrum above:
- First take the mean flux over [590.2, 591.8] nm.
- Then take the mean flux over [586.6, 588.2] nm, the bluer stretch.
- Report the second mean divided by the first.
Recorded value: 1.02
